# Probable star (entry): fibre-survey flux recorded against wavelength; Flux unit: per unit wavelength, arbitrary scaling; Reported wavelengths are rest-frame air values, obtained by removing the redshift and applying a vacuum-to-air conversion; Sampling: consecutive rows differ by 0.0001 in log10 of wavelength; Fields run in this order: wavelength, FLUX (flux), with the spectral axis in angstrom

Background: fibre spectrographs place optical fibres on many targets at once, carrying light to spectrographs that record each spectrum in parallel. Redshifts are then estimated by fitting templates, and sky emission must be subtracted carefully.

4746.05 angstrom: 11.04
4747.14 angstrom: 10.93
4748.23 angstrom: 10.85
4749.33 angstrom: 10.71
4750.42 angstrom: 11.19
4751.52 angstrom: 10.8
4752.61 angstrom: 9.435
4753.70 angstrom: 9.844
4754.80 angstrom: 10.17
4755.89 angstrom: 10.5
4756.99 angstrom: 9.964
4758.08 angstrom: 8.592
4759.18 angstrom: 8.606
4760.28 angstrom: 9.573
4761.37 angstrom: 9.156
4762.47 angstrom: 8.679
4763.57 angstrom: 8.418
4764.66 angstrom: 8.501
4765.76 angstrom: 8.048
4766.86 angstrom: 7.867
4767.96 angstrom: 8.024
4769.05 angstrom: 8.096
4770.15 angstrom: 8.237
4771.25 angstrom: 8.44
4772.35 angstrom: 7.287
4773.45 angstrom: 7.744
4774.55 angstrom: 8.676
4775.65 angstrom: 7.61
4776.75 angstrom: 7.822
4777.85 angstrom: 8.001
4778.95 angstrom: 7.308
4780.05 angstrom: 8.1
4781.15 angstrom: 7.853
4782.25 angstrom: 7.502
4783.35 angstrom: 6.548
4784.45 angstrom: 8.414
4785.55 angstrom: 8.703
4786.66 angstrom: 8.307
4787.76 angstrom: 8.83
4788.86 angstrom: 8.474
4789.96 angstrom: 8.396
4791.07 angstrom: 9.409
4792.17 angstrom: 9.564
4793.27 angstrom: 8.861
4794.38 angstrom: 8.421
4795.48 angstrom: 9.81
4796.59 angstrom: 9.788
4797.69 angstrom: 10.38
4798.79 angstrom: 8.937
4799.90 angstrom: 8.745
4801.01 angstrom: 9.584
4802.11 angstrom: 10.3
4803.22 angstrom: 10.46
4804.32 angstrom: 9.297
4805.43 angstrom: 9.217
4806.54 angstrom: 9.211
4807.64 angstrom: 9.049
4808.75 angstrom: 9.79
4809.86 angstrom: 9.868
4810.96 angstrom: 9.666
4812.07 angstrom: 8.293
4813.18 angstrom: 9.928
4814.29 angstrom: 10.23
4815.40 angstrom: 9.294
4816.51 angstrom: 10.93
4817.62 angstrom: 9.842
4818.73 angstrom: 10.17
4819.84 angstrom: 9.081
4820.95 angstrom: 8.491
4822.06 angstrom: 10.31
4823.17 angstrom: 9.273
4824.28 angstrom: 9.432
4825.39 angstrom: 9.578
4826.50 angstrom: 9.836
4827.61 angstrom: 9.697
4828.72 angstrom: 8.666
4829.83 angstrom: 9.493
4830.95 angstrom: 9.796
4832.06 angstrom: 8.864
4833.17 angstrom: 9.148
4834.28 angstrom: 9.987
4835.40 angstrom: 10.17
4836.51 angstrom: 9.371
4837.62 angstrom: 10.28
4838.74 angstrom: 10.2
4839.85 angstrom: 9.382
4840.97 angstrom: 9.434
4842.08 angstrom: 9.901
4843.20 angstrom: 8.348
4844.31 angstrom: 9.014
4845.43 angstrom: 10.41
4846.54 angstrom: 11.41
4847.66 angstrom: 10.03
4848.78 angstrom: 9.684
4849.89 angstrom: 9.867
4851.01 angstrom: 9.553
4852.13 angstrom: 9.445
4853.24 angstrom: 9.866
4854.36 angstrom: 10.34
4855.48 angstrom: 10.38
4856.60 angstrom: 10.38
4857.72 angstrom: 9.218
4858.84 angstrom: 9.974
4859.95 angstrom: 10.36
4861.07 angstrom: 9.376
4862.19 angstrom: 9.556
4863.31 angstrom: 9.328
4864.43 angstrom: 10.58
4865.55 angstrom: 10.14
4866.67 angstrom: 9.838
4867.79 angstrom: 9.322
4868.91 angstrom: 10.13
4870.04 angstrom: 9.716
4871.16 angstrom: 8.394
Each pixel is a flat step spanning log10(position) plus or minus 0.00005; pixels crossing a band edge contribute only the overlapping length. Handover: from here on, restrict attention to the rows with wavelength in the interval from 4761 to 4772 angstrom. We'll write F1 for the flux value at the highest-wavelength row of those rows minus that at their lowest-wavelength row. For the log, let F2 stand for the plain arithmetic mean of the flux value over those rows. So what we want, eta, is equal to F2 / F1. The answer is -12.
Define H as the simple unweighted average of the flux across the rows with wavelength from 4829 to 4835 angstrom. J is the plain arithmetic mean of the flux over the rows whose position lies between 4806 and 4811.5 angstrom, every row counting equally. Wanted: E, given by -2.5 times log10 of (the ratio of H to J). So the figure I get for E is 0.01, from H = 9.5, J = 9.5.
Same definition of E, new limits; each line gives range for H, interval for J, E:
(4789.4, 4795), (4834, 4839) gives 0.12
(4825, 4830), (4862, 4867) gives 0.05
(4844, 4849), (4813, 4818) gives -0.01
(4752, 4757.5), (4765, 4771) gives -0.23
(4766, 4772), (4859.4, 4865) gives 0.21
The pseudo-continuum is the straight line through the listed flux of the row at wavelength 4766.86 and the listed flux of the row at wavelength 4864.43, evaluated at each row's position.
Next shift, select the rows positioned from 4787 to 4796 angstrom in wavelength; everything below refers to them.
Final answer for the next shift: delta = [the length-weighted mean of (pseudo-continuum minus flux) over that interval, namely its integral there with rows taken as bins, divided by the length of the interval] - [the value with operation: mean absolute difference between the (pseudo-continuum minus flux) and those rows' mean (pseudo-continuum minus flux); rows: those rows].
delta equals -0.8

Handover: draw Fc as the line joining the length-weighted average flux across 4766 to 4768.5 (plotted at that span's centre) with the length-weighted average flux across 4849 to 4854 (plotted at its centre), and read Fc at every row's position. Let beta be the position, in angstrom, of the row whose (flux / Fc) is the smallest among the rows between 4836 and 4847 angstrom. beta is 4843.20 angstrom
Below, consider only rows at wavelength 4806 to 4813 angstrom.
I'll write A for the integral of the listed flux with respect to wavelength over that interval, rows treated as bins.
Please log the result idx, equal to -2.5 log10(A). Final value -4.54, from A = 65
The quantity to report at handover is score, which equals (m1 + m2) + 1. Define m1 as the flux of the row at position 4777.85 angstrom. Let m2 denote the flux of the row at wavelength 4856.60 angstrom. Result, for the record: 19.4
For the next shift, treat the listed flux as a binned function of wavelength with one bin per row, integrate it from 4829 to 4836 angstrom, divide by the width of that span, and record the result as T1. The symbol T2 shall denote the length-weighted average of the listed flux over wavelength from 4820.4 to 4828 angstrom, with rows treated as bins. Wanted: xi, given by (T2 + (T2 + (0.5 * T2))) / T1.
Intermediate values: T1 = 9.5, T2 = 9.5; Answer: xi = 2.50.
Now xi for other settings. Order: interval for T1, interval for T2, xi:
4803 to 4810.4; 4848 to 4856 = 2.60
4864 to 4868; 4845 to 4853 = 2.51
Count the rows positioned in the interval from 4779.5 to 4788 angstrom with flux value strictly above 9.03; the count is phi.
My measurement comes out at 0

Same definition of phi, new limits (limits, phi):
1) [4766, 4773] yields 0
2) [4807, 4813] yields 4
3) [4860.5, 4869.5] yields 8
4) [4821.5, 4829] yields 6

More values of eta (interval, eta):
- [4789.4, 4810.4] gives 6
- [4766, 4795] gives 15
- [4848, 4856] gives 14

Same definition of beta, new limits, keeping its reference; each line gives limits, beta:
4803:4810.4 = 4807.64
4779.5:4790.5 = 4783.35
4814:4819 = 4815.40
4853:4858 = 4857.72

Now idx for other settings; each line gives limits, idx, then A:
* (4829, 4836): -4.56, 67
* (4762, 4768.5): -4.32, 54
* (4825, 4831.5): -4.48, 62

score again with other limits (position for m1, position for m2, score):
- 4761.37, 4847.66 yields 20.2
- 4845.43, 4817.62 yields 21.3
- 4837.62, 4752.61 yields 20.7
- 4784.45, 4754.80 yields 19.6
